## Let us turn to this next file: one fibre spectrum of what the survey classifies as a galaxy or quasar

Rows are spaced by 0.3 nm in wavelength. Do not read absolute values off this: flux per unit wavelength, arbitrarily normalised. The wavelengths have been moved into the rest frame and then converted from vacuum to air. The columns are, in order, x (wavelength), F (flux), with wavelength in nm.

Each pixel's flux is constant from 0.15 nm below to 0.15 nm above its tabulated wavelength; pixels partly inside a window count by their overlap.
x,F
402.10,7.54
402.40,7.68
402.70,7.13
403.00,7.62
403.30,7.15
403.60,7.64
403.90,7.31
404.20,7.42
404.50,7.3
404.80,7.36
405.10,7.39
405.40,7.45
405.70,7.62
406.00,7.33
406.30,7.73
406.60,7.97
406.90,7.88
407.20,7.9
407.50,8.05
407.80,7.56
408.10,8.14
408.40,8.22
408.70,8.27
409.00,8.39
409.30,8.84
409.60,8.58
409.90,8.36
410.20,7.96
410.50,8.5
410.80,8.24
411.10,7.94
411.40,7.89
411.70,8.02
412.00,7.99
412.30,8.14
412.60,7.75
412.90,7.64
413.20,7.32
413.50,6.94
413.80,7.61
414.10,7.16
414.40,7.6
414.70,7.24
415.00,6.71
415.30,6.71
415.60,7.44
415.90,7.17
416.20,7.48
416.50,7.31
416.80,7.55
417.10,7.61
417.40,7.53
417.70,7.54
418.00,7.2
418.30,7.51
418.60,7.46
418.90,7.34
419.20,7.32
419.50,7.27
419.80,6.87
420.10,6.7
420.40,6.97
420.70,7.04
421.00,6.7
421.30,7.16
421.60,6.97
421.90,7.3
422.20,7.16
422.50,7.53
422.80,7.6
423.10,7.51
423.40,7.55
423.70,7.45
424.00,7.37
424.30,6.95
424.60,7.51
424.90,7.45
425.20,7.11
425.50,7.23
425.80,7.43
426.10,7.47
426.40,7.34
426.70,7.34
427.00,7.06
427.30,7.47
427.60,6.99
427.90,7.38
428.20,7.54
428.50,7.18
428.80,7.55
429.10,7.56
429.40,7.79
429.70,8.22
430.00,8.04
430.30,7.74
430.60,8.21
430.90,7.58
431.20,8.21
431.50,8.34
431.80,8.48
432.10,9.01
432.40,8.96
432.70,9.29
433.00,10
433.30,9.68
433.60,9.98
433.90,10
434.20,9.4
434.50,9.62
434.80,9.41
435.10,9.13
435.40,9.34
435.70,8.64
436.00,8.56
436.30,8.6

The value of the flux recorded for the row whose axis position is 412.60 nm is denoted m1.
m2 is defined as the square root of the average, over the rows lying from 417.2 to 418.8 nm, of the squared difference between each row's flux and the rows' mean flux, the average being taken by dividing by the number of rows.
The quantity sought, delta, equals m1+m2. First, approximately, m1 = 7.75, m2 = 0.13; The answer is 7.9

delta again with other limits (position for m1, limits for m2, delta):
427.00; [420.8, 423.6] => 7.3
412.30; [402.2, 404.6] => 8.3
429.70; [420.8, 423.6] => 8.5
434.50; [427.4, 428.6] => 9.8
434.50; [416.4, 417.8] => 9.7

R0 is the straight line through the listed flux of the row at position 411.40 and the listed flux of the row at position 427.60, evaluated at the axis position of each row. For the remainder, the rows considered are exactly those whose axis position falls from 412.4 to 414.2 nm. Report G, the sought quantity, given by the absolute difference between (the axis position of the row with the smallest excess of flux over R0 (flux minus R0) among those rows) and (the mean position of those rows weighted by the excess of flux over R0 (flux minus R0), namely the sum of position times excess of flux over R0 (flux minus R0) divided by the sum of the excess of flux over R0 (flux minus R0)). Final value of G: 0.04 nm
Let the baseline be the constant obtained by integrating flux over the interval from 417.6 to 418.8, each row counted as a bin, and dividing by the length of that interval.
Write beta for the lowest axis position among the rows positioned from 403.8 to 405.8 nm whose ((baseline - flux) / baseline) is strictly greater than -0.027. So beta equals 403.90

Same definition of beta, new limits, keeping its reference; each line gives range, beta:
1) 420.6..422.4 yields 420.70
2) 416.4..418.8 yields 416.50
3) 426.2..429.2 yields 426.40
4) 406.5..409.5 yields 407.80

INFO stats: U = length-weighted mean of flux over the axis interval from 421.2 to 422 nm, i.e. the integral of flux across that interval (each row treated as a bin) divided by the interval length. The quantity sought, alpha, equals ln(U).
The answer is 1.965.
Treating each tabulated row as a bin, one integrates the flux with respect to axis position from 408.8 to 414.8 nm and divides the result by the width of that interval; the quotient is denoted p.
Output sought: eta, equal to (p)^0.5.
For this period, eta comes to 2.81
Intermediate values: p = 7.91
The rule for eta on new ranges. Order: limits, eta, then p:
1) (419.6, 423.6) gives 2.68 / 7.16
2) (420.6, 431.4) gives 2.73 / 7.44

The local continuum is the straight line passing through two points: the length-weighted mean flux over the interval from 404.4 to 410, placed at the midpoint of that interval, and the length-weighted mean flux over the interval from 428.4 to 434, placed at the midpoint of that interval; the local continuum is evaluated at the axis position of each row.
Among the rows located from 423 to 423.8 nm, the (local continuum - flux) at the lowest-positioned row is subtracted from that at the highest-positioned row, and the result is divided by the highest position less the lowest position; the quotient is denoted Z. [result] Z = 0.1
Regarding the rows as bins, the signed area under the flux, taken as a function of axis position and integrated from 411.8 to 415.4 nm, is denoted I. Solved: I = 26.7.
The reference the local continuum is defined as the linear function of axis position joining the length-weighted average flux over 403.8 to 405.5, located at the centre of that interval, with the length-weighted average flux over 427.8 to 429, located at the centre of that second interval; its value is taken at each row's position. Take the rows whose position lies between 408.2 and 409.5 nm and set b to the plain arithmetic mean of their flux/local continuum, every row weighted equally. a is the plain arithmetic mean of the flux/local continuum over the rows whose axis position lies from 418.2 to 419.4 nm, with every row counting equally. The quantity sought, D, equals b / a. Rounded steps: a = 1.00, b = 1.14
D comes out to 1.14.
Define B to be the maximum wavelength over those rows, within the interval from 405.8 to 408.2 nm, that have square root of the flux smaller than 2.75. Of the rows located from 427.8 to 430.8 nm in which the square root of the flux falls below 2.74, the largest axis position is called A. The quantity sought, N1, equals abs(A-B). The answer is 20.70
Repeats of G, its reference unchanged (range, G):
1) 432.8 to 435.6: 0.95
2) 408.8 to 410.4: 0.76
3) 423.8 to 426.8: 1.42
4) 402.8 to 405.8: 0.99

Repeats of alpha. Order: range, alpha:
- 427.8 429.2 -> 2.007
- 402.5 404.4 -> 1.999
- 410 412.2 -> 2.090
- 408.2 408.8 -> 2.108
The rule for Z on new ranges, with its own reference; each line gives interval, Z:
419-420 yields 0.8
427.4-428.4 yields -0.9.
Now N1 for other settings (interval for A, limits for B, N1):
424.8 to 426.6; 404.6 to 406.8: 20.40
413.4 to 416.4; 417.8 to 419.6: 3.30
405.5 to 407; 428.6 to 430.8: 23.10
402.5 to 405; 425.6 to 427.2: 22.20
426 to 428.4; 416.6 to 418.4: 9.60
